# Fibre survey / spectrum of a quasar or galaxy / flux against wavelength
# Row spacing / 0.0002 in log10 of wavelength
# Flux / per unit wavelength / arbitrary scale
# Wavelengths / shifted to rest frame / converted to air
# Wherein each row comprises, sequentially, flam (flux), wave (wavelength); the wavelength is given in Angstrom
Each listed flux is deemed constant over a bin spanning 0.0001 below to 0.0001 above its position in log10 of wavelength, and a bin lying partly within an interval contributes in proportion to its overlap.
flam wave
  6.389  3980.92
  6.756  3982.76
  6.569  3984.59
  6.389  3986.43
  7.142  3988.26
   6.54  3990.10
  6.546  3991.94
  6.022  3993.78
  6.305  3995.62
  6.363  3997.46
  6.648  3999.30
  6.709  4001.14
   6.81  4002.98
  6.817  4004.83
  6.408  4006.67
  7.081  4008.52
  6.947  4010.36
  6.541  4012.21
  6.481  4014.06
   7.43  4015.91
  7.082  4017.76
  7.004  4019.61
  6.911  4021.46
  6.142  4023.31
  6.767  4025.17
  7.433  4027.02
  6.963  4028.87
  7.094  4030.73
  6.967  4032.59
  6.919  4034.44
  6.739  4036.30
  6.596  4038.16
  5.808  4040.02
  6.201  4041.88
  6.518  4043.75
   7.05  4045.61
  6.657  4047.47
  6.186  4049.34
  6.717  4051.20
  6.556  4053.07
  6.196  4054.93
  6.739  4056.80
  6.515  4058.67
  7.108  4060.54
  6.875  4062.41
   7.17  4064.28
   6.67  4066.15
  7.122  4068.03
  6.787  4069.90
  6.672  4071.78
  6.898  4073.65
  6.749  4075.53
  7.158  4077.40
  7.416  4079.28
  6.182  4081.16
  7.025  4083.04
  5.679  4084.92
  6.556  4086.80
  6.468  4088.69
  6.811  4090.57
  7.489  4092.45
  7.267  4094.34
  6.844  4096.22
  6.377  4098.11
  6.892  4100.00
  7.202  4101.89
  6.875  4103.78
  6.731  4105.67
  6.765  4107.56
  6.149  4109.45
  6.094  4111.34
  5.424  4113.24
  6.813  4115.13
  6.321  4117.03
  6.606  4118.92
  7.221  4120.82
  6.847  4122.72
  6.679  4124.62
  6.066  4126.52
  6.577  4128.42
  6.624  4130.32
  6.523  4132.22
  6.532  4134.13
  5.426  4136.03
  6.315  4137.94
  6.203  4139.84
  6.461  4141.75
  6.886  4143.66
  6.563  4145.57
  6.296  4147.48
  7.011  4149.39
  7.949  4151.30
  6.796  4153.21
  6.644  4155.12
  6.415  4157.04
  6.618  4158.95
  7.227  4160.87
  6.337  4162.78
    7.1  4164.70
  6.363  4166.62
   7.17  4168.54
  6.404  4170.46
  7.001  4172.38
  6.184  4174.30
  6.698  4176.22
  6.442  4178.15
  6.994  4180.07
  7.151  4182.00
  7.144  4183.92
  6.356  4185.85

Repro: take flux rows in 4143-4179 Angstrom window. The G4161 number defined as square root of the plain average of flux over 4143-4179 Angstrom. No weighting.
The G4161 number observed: 2.60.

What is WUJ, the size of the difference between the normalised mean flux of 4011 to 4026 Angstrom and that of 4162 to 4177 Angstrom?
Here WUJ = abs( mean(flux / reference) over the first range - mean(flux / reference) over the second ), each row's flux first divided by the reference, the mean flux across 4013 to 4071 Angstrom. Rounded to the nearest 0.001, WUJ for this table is 0.020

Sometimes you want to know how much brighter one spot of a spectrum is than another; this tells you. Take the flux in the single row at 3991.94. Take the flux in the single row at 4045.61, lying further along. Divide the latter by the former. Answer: 1.08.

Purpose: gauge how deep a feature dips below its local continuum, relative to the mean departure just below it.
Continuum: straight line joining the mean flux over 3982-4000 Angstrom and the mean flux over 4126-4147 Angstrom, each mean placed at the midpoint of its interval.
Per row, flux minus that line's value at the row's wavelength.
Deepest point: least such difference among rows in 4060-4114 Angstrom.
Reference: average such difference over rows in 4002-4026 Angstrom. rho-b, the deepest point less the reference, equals -1.3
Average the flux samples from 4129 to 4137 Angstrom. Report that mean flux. 6.3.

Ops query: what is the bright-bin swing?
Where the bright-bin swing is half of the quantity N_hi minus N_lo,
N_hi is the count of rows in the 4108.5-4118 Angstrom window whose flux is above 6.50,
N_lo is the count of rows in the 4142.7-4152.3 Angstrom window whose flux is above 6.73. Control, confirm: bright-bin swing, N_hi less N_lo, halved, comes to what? -1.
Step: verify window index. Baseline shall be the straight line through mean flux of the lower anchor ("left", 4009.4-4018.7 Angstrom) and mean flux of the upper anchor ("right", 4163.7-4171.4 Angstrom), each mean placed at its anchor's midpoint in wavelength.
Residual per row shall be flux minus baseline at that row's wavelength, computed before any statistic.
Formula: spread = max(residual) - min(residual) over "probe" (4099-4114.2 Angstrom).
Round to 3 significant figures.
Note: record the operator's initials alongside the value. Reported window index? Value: 1.77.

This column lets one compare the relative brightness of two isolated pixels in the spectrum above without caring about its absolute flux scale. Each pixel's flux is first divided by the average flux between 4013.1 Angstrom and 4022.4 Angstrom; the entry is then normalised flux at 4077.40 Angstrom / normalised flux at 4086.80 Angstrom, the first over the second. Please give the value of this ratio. 1.09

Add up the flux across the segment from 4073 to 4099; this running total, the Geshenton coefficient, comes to 95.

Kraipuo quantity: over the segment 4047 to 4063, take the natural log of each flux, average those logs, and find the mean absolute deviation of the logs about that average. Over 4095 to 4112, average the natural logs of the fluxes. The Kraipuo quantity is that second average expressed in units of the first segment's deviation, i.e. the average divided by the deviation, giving 55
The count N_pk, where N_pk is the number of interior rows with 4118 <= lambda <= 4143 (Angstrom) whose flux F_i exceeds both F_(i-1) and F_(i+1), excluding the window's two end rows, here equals 4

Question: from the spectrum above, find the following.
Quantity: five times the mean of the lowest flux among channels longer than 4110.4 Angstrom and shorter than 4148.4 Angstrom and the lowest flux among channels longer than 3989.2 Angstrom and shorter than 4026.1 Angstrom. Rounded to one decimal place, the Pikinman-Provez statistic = 28.6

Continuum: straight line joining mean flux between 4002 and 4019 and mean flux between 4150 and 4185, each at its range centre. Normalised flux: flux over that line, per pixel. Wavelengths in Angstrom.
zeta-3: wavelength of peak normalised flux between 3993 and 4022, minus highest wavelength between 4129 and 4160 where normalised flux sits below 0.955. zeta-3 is -141.1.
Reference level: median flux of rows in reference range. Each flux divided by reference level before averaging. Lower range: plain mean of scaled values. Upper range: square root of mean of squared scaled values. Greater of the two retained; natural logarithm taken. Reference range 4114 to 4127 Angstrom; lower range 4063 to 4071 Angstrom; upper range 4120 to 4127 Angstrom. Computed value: 0.04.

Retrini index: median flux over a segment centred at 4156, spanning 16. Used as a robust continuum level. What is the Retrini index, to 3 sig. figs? 6.72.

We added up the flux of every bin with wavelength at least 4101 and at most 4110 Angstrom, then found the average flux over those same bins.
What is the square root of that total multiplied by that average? 15.1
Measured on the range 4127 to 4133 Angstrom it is 11.4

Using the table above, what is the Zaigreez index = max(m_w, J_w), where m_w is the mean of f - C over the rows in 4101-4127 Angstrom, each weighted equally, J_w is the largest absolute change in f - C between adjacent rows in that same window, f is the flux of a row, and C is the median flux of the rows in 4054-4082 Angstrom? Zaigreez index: 1.39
